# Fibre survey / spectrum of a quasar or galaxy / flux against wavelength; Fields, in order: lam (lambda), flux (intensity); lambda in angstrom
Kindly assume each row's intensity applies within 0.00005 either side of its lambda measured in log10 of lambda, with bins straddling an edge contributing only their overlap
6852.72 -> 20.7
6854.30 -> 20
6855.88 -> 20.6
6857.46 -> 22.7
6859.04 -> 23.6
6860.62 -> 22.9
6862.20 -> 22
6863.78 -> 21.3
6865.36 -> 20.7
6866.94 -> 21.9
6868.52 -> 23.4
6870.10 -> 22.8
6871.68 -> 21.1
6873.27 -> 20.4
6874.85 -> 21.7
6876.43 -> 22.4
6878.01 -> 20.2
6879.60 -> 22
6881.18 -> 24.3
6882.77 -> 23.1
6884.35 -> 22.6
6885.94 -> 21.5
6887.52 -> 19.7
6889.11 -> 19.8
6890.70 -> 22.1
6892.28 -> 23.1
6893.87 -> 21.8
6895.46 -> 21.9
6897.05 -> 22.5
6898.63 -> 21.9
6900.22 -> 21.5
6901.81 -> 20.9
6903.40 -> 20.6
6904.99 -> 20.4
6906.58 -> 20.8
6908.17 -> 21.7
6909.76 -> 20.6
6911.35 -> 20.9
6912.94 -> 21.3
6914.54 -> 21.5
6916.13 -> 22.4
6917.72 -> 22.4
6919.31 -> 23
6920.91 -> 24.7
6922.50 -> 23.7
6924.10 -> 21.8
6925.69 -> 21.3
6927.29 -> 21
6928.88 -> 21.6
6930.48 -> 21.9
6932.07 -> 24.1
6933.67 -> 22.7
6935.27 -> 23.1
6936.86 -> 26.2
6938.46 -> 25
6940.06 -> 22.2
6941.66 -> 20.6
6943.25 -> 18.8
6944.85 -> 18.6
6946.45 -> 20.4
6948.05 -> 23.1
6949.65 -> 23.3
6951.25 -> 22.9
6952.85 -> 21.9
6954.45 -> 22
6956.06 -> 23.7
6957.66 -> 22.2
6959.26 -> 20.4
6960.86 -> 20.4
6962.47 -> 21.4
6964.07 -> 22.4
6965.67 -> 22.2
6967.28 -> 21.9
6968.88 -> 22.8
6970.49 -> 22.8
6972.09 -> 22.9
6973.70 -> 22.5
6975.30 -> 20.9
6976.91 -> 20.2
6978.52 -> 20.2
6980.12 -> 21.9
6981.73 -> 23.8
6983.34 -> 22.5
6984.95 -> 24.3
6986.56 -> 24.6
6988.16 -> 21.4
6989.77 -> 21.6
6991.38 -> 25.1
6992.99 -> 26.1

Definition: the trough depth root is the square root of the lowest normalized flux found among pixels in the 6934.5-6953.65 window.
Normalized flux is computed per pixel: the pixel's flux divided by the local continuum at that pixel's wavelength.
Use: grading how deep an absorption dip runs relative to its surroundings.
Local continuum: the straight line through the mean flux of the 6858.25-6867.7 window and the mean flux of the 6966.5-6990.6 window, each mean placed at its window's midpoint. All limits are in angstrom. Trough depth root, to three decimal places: 0.915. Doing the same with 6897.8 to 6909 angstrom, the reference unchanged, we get 0.960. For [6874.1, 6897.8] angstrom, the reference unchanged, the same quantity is 0.944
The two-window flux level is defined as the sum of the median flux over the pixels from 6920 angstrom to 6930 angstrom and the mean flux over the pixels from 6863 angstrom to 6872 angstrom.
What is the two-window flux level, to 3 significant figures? 43.6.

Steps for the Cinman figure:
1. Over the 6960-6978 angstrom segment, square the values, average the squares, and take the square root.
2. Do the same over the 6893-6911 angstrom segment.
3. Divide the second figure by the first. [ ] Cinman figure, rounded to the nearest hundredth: 0.98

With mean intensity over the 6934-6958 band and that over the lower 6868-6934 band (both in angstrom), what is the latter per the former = 0.98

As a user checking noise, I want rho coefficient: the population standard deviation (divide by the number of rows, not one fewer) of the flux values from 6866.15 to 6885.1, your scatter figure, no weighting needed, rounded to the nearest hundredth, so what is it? 1.16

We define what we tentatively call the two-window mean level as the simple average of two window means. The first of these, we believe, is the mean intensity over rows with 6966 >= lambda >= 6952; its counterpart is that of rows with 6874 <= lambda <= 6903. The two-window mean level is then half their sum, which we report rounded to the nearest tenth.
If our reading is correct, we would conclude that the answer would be 21.8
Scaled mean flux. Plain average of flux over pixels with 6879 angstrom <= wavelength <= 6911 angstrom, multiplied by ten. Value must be 216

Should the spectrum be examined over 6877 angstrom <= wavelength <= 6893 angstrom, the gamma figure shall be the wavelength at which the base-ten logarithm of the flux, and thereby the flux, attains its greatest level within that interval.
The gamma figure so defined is 6881.18 angstrom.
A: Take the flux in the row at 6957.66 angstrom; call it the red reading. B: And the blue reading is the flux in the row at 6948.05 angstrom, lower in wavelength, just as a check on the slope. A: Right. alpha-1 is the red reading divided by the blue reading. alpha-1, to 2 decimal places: 0.96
